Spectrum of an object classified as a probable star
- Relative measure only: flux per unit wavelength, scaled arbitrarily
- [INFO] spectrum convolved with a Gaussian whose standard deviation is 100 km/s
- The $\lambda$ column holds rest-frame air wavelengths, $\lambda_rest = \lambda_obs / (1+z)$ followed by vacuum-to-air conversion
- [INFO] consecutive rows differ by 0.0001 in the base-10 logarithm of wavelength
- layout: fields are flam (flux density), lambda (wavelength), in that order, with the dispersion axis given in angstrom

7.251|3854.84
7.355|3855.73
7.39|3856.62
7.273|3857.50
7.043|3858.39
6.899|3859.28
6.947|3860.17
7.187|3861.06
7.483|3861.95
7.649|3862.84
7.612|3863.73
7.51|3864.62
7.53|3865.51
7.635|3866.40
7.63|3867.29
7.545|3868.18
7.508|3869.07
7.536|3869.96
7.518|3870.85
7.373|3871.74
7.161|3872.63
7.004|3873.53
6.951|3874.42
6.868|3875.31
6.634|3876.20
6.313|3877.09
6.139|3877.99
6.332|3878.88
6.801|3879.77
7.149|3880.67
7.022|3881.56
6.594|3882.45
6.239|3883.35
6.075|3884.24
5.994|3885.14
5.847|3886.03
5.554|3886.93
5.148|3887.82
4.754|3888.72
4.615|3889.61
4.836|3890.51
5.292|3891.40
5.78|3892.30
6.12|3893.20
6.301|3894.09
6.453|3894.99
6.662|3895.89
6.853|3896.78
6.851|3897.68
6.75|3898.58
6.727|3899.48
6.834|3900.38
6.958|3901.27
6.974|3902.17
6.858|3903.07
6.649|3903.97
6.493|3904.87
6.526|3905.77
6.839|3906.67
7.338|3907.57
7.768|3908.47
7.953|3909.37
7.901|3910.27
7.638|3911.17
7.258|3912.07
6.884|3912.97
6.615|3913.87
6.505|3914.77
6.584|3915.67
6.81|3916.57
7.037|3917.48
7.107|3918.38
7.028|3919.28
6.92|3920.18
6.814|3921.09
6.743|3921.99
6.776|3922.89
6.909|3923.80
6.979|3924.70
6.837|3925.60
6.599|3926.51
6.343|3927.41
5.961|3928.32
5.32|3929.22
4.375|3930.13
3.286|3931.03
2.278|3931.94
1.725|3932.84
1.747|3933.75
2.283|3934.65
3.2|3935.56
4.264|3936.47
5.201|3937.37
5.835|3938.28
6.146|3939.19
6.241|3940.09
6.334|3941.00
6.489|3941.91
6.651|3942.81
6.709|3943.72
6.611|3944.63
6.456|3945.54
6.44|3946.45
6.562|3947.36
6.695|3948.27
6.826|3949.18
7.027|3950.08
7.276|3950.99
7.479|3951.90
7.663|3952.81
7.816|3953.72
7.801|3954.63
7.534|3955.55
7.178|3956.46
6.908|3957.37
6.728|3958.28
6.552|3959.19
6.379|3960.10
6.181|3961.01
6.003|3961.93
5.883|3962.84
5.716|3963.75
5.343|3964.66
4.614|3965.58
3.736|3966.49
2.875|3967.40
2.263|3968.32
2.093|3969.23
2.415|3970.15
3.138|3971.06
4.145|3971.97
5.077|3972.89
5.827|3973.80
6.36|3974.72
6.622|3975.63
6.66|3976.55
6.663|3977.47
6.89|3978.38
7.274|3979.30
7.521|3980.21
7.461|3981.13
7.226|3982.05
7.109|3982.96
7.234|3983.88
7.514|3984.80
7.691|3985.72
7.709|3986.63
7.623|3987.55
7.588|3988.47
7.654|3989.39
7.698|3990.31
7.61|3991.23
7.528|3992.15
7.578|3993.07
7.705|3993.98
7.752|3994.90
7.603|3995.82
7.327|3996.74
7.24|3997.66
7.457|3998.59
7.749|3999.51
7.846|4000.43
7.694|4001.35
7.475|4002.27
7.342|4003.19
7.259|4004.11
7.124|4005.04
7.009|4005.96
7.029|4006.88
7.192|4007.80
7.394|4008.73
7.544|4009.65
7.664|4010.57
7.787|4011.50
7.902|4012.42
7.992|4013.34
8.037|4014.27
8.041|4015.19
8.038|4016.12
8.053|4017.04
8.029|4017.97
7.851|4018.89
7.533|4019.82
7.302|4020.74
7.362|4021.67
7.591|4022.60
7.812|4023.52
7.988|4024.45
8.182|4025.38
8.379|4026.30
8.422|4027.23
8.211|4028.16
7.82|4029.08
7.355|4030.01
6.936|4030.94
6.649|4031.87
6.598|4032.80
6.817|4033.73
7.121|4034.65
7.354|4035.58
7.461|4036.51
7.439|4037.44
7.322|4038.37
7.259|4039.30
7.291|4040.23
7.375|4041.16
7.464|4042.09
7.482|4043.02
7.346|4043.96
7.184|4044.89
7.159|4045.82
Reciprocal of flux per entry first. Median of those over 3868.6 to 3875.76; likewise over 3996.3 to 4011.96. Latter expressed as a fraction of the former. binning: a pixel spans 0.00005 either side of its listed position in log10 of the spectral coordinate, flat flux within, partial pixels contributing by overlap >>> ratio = 0.98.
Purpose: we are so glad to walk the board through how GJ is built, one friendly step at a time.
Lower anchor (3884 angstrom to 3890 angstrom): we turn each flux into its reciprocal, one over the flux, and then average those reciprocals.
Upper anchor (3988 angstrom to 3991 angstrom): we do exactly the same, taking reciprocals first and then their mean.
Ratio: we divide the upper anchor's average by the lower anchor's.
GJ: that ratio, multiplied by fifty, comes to 35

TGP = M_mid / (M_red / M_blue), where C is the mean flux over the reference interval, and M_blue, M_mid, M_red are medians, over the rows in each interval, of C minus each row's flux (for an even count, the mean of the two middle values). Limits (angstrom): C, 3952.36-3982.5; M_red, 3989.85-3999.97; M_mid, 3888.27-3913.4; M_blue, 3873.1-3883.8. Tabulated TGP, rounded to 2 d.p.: -0.48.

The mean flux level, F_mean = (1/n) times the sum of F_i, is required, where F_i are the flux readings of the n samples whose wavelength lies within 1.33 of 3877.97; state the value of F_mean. 6.3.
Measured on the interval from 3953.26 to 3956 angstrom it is 7.7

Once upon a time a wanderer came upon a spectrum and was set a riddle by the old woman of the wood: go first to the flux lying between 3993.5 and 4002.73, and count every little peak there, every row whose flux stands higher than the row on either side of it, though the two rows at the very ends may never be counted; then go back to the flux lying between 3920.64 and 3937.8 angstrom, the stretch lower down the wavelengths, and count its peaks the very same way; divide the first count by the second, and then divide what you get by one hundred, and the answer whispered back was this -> 0.020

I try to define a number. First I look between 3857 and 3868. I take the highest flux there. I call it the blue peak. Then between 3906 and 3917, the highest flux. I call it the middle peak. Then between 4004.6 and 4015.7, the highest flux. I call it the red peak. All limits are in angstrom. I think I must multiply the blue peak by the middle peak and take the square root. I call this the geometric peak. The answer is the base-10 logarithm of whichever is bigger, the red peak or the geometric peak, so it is 0.905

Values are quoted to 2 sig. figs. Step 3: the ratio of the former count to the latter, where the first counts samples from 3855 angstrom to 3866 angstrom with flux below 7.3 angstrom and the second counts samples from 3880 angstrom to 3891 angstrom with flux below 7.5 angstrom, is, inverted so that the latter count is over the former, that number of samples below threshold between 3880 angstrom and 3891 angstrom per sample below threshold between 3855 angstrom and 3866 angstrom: 2.4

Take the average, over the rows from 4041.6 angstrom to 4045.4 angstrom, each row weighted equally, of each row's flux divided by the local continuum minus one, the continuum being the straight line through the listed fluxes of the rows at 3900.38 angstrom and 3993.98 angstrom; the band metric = -0.10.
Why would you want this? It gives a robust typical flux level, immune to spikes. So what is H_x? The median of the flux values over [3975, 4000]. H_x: 7.5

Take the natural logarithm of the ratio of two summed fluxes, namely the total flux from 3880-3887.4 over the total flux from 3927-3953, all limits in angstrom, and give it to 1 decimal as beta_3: -1.2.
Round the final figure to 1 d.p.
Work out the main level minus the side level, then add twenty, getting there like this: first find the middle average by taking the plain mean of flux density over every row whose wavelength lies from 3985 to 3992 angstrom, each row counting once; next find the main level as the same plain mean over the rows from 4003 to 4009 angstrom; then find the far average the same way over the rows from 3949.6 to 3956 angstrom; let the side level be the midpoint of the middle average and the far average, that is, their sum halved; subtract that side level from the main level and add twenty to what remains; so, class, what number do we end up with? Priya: 19.6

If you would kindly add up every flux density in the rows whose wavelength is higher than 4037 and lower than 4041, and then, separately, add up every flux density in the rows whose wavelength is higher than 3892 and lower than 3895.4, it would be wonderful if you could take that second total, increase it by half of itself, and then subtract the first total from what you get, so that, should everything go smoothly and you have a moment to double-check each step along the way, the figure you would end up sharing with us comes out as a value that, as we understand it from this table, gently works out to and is 8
